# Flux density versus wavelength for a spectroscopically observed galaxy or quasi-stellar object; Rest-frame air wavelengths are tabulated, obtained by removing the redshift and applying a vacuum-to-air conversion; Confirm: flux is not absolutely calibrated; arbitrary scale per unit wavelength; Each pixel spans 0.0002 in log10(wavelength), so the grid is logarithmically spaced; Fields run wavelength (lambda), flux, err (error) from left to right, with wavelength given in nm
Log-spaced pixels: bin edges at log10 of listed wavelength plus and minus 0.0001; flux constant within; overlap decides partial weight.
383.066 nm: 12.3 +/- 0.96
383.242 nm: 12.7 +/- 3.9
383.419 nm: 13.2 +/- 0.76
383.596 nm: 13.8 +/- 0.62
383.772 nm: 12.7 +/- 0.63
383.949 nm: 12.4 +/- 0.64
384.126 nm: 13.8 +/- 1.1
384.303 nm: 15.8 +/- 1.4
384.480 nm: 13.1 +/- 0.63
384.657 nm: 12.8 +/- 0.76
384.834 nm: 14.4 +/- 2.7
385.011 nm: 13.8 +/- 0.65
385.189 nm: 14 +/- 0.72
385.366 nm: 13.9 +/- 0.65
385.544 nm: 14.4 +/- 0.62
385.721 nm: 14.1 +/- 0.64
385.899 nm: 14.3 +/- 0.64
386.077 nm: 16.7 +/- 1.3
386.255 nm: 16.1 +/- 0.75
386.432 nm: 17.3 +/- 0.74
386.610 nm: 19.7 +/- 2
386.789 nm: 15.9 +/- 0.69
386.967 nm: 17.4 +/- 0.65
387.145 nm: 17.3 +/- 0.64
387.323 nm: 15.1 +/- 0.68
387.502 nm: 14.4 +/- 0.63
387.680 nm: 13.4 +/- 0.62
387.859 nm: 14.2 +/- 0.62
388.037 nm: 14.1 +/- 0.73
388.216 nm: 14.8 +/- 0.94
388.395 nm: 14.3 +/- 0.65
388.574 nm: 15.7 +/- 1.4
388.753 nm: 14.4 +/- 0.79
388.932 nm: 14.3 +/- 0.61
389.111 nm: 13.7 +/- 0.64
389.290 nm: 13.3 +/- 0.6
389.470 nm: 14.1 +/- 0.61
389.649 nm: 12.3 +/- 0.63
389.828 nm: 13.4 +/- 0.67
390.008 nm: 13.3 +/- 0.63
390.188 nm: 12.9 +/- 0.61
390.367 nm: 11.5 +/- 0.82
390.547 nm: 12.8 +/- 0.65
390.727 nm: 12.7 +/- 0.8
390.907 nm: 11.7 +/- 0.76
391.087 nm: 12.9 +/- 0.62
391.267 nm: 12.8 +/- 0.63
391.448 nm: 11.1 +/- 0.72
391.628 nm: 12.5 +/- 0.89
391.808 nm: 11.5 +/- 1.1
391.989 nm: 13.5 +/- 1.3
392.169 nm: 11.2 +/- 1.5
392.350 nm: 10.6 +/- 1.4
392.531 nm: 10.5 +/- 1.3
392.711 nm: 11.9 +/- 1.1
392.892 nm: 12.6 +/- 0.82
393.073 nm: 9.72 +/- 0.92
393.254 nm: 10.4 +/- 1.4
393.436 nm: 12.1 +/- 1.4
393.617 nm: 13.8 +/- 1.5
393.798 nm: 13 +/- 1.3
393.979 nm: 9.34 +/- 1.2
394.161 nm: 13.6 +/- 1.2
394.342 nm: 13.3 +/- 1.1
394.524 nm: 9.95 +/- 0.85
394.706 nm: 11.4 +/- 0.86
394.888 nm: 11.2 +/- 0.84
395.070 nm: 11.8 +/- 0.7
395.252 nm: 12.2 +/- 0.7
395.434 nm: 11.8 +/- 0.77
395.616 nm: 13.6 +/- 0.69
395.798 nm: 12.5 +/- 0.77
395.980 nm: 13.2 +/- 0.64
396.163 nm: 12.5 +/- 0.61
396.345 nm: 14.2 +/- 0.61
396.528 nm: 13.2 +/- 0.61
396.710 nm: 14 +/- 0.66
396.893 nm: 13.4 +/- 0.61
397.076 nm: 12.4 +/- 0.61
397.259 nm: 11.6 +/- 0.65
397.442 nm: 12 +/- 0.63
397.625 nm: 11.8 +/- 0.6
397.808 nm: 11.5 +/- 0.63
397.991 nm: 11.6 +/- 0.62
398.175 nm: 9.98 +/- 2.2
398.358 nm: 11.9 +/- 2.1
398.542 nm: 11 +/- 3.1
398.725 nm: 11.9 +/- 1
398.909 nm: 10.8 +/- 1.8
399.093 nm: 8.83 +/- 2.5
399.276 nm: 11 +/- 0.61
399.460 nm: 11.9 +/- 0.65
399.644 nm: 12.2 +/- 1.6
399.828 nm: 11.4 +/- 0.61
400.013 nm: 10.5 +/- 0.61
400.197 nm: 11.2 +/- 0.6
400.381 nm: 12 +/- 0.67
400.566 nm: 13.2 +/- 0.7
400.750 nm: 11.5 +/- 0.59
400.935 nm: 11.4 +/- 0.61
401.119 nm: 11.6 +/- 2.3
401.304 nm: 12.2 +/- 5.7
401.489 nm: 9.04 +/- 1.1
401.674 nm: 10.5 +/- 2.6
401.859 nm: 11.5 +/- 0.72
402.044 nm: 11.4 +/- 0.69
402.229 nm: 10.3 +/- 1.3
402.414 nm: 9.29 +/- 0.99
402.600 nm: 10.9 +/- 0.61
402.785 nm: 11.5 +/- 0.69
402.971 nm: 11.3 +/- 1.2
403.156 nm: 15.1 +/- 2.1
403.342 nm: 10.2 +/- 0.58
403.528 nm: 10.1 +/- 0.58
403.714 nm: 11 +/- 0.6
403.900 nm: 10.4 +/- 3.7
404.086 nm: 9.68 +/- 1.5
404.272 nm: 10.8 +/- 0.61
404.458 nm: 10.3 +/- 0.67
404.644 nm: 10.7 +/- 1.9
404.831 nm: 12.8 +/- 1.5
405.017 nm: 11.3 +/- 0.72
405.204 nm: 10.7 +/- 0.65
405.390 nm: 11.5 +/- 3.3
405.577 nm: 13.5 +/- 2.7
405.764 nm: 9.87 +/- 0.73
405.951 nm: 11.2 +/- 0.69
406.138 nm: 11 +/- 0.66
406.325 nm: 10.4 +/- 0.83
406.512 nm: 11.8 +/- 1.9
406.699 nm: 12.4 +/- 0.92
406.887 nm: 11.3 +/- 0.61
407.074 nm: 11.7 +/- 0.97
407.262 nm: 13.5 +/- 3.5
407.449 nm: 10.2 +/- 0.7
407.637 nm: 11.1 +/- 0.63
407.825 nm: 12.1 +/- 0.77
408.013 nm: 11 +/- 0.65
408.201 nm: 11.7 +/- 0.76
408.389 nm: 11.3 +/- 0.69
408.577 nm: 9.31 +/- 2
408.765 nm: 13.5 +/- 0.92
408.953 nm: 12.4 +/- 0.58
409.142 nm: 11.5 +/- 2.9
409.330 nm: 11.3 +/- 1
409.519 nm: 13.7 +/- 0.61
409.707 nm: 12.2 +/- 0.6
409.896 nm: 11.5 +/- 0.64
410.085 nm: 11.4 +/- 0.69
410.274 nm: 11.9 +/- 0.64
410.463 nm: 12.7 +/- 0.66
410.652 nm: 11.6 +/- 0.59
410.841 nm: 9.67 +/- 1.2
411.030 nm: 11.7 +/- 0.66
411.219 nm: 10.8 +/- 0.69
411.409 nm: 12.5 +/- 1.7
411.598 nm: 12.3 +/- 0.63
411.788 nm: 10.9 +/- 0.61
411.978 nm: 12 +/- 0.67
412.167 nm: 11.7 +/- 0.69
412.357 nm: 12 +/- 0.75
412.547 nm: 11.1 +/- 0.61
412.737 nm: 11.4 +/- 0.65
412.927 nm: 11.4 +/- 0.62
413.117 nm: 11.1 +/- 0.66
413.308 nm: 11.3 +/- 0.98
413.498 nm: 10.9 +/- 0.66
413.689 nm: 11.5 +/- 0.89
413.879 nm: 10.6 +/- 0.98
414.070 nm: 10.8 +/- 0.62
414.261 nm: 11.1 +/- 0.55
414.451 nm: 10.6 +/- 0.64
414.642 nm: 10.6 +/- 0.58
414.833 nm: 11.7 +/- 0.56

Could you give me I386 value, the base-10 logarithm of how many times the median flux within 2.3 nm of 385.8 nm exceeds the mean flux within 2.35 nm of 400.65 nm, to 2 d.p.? 0.11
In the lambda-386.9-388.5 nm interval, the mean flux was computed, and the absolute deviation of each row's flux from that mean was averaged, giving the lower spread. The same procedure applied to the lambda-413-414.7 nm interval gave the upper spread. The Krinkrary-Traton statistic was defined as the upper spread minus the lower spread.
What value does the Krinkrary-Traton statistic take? -0.80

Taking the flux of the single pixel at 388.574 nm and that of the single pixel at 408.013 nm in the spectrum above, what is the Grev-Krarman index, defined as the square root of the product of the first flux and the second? 13.1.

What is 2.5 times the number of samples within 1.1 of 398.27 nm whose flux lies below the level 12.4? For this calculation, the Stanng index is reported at 30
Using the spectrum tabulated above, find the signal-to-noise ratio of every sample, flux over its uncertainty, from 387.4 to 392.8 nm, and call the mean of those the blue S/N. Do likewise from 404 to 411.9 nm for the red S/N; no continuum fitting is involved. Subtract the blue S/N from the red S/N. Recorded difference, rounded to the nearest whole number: -3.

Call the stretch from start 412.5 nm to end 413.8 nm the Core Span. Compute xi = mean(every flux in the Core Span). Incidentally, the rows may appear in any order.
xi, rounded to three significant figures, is 11.2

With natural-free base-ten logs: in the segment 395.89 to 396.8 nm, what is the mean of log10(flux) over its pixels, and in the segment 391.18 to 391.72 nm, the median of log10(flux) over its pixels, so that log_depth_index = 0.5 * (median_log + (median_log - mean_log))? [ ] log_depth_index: 0.533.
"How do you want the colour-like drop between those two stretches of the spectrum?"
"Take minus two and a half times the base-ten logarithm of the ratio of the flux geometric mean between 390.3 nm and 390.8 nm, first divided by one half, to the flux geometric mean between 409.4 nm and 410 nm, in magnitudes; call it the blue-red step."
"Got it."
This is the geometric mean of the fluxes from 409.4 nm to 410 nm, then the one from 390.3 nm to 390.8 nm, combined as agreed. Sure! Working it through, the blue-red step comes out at -0.743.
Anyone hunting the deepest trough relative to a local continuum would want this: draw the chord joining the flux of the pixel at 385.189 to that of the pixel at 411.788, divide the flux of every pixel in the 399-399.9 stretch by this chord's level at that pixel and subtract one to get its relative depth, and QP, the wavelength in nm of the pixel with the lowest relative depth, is 399.093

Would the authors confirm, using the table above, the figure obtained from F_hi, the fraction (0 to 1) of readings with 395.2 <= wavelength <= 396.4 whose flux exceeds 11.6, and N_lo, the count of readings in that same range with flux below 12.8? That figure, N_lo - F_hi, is 3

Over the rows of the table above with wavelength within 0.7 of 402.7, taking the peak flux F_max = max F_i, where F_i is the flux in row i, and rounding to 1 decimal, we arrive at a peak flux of 15.1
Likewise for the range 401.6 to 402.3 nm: 11.5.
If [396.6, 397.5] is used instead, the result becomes 14.0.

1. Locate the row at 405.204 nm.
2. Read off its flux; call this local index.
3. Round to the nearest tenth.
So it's 10.7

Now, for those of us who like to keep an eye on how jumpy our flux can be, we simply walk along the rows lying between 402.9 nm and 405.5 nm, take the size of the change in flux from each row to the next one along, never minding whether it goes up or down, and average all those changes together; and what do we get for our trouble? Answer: 1.39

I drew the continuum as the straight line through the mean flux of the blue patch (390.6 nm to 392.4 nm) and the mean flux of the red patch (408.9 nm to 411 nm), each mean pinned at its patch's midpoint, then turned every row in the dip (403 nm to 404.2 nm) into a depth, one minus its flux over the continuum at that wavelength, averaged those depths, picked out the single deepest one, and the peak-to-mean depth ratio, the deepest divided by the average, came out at 3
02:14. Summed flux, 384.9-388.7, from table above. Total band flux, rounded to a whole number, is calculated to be 321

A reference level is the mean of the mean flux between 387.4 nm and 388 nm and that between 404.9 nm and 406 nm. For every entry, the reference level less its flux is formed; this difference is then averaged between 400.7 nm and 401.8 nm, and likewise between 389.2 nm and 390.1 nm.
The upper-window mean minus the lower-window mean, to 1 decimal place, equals 2.2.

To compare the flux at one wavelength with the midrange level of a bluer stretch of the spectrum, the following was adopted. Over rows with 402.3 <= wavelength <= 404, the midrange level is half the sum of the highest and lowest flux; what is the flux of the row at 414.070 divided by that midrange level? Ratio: 0.89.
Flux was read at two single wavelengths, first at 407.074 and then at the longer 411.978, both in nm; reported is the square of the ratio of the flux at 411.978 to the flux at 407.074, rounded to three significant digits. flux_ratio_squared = 1.05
